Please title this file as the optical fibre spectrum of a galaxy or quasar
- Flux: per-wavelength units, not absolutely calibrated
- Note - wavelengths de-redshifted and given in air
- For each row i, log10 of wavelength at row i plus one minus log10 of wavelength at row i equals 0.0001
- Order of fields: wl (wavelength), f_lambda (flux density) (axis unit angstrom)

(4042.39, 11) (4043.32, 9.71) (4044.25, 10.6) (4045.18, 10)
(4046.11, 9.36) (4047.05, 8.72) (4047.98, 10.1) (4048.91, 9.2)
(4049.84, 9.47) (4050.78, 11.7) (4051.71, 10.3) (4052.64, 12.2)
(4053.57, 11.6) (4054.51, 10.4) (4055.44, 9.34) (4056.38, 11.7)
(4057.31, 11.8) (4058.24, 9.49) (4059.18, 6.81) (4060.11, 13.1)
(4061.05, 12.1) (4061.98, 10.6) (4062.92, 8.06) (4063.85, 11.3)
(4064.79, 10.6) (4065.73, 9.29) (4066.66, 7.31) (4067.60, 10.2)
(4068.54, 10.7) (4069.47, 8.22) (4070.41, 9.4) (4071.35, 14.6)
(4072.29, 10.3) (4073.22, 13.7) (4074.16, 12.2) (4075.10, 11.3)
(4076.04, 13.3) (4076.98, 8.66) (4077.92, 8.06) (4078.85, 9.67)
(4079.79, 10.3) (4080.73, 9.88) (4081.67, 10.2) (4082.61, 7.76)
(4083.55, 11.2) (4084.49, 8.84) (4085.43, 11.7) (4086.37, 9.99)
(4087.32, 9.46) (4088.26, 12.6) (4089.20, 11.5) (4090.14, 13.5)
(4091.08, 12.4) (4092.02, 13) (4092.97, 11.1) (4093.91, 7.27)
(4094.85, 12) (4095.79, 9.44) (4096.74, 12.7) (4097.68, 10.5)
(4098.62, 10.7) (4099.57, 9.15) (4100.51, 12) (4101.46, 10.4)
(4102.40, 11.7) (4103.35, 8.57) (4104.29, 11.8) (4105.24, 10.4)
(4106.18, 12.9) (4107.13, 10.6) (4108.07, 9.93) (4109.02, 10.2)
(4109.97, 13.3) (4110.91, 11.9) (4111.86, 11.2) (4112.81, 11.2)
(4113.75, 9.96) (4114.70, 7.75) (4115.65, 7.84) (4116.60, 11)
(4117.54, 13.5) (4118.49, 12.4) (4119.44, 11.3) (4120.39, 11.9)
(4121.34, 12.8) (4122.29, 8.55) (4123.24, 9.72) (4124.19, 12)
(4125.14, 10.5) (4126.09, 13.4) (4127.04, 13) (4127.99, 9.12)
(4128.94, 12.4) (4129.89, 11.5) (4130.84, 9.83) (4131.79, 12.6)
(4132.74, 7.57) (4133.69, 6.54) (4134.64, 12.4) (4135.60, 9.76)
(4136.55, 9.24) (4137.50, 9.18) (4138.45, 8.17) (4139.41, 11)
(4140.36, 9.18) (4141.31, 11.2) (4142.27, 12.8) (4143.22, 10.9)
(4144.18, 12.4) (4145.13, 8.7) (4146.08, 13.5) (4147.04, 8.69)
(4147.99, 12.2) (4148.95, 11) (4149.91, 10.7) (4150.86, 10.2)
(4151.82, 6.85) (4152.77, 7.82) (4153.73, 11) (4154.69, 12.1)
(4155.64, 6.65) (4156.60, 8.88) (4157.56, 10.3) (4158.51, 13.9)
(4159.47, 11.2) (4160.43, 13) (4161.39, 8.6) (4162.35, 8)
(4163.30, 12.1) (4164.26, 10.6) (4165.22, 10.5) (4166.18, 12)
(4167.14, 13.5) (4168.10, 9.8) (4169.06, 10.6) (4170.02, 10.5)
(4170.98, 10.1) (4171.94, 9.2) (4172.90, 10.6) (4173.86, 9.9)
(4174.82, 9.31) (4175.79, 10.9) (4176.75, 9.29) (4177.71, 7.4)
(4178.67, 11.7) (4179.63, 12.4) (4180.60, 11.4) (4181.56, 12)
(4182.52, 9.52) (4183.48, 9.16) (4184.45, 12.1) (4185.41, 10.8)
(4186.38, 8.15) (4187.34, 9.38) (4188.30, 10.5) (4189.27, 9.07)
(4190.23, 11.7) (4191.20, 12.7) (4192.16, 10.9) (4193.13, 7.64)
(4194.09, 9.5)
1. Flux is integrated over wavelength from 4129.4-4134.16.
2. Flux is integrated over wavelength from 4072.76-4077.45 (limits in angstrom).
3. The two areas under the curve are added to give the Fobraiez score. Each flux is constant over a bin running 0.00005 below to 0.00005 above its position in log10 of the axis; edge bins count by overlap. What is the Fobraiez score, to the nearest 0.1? 101.2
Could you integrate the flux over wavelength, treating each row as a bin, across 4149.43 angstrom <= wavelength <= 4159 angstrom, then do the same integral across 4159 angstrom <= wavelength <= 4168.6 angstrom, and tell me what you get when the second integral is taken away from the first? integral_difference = -11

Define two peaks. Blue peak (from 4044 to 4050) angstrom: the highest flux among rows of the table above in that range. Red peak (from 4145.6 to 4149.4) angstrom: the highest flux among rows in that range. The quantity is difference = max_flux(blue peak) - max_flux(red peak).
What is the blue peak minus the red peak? -2.9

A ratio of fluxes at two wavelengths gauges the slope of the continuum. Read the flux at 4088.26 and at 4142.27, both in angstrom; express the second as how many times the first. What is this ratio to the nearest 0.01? 1.02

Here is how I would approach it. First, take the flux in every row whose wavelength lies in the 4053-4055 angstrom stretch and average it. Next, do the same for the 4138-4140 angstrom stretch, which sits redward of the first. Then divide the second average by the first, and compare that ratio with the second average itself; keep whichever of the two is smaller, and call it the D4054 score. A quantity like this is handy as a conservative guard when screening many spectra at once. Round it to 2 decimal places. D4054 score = 0.87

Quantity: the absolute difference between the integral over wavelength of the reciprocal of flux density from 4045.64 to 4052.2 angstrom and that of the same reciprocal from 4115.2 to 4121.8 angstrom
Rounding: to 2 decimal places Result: 0.08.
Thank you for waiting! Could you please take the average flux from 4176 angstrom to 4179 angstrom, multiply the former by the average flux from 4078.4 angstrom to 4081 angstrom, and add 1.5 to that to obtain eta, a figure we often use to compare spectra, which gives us 96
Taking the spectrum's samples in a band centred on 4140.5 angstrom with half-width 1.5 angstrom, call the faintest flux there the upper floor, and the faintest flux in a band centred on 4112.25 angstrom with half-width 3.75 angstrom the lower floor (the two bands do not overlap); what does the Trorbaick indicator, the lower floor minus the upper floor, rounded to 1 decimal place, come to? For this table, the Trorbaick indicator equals -1.4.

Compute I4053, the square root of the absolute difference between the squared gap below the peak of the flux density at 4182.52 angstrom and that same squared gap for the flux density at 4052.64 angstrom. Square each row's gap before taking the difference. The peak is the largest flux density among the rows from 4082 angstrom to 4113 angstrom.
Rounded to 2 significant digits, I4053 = 3.8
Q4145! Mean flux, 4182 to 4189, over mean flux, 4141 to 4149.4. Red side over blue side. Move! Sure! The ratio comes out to 0.88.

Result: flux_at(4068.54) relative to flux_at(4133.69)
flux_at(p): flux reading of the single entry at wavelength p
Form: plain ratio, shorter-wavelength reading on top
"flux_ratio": 1.64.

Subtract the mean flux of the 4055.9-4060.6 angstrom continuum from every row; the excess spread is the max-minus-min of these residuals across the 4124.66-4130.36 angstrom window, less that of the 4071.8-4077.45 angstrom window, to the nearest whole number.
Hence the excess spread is -1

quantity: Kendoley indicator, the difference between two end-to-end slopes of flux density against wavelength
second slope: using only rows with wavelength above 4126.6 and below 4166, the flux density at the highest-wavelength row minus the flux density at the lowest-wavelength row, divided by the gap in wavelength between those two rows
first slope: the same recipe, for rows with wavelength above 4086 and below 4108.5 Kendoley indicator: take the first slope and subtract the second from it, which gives 0.1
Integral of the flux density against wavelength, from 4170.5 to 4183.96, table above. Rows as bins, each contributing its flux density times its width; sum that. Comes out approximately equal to 137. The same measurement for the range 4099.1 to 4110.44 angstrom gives 124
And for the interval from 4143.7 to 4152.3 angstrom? 90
